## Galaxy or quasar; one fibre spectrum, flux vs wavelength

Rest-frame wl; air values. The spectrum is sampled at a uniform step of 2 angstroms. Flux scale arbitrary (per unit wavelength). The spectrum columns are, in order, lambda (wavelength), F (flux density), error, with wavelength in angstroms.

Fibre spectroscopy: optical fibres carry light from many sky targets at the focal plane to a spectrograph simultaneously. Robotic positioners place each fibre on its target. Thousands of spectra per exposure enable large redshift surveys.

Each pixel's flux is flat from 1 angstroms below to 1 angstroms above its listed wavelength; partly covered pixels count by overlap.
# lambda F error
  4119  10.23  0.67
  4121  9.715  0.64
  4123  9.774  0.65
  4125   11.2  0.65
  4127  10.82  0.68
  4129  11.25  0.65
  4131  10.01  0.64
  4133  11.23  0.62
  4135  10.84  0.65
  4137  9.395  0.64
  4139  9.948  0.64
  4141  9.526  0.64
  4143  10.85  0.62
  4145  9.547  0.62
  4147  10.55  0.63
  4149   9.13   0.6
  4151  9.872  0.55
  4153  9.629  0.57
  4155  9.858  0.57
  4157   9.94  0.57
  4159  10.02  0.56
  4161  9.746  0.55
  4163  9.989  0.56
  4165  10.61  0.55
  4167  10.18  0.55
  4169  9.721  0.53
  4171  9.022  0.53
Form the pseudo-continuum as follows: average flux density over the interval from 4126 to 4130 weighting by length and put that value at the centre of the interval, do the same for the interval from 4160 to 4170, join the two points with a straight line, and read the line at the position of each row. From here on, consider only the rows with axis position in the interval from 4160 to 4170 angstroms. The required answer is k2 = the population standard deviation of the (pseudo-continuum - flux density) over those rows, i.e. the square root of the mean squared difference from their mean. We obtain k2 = 0.34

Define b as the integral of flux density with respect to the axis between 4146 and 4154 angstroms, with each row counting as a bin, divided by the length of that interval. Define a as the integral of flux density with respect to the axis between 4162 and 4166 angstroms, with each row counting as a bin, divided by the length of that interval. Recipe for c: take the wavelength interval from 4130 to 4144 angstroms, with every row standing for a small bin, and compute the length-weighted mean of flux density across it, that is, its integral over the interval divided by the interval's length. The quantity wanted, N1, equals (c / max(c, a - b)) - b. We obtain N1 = -8.8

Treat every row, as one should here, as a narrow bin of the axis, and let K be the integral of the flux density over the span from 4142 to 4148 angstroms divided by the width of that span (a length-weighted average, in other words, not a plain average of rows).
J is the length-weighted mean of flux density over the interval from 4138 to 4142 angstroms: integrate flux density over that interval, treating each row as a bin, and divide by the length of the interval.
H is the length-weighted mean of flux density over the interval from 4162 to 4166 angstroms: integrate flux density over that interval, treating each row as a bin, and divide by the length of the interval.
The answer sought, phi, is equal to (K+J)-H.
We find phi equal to 9.8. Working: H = 10.3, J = 9.74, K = 10.3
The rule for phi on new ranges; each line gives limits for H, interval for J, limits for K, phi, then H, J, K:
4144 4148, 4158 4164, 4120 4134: 10.4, 10.0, 9.92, 10.6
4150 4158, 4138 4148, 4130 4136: 11.0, 9.8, 10.08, 10.7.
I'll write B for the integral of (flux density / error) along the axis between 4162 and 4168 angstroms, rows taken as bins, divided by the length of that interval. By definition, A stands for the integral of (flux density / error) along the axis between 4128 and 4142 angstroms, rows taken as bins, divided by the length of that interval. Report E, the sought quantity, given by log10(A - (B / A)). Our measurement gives 1.18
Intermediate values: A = 16.1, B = 18.5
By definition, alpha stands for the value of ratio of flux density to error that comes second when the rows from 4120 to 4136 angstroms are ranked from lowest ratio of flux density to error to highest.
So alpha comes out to 15.2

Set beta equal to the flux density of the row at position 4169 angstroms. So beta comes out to 9.721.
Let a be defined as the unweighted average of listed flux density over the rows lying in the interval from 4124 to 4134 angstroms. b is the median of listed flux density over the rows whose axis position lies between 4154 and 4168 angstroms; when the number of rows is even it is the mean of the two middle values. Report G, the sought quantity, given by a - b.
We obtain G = 0.91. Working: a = 10.9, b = 10.0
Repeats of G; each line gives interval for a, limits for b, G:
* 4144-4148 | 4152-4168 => 0.08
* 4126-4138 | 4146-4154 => 0.84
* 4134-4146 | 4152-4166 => 0.08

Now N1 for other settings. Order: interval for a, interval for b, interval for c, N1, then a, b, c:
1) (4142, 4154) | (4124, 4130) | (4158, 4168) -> -10.1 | 9.93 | 11.1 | 10.1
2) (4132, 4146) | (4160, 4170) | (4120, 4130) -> -9.0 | 10.19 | 10.0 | 10.6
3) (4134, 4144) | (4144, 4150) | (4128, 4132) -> -8.7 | 10.11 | 9.7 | 10.6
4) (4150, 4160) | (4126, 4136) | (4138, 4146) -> -9.8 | 9.86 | 10.8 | 10.0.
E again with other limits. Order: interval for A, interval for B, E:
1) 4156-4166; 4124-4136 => 1.23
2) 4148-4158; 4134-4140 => 1.21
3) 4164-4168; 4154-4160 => 1.25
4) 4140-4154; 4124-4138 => 1.19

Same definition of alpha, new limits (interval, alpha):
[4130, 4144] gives 14.9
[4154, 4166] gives 17.4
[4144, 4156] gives 15.4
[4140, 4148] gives 15.4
